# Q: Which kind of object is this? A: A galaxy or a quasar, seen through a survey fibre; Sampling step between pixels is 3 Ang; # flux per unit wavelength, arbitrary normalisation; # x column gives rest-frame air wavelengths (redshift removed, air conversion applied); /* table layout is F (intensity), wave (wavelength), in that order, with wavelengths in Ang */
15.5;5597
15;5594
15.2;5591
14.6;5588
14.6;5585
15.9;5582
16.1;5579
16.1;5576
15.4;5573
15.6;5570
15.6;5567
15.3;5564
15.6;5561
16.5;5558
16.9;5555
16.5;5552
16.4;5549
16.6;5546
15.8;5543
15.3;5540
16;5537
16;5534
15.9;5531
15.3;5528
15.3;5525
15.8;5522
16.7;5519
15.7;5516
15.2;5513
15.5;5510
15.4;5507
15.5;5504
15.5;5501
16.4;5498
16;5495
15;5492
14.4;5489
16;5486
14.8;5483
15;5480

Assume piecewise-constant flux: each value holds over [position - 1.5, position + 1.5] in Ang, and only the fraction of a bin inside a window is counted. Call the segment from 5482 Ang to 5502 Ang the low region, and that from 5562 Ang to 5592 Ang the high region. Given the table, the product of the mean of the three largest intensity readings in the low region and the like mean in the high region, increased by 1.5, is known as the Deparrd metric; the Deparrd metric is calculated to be 260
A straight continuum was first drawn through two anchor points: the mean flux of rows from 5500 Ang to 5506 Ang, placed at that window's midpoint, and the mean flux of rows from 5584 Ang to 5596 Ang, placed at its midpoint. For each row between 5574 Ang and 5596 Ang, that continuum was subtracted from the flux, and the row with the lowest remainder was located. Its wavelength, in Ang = 5585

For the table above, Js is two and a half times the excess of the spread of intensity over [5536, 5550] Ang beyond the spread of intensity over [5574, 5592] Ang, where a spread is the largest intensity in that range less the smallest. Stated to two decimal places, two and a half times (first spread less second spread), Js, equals -0.50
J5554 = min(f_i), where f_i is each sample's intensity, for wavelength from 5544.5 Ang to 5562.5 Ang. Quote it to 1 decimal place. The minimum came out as 15.6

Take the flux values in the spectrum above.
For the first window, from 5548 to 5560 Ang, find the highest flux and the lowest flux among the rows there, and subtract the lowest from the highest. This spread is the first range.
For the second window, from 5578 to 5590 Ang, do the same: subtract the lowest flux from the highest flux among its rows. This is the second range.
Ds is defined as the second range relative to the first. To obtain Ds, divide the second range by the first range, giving 3.00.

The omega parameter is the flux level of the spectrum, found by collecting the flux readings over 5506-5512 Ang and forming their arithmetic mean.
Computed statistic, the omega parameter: 15.4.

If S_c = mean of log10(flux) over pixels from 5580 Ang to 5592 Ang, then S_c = 1.18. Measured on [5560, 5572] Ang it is 1.19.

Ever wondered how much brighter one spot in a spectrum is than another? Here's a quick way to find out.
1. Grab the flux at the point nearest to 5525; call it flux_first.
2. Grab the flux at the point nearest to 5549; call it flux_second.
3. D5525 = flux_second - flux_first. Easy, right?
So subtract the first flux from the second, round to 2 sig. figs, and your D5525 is 1.1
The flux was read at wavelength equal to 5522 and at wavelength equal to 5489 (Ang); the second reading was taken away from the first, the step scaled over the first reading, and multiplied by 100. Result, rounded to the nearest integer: 9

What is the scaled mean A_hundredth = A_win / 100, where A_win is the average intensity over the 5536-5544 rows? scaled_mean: 0.157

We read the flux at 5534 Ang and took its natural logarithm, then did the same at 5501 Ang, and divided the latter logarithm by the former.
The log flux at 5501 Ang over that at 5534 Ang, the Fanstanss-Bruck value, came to 0.99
